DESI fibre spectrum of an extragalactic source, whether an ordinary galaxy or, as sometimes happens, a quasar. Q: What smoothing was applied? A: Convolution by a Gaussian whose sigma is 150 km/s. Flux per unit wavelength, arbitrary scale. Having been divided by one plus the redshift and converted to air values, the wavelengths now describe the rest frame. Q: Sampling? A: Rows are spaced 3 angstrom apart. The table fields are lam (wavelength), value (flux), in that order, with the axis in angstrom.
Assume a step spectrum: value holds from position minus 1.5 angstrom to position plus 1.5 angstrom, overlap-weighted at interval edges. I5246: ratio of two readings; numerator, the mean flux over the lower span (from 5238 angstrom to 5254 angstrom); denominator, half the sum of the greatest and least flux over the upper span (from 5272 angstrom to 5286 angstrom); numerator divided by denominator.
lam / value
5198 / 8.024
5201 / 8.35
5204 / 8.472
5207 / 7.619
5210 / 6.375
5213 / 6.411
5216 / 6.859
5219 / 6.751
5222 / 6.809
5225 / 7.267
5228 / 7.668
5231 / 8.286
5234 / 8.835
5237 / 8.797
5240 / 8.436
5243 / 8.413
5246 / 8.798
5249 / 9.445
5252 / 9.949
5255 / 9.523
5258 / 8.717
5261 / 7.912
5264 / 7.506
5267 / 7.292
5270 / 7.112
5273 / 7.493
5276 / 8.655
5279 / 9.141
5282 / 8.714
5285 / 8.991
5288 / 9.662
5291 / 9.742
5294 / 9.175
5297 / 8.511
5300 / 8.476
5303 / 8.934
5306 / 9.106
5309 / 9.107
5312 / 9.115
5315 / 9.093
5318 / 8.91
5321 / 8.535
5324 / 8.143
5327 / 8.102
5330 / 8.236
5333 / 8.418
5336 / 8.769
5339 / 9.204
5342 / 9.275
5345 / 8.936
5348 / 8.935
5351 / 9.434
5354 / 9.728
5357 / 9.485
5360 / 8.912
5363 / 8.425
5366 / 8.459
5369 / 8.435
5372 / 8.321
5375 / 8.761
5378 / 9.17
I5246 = 1.08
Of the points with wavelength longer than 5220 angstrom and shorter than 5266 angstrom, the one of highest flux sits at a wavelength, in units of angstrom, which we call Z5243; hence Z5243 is 5252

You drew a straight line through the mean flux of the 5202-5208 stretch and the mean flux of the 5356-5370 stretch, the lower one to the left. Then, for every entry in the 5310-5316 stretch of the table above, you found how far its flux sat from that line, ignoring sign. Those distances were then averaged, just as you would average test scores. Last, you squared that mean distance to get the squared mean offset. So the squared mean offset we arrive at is 0.3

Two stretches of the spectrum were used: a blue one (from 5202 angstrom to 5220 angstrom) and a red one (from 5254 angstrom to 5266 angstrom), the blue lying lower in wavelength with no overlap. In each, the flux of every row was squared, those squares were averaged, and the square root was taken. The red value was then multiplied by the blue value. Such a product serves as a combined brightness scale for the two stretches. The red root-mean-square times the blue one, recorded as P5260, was 60.2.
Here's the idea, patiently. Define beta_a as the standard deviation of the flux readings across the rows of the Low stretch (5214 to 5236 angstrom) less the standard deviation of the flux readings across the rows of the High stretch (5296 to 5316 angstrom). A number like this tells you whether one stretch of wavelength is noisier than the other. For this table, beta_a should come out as 0.5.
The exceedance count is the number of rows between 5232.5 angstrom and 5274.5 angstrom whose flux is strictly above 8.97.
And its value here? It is 3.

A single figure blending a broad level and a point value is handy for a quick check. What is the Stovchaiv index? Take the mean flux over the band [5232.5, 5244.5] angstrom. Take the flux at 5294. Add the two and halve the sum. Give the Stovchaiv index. 8.9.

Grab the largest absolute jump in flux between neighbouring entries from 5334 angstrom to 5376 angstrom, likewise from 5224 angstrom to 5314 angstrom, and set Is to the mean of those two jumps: 0.87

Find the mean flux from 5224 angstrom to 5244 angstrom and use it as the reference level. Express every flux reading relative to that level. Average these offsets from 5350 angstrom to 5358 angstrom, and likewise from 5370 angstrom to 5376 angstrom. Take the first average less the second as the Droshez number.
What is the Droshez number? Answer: 1.0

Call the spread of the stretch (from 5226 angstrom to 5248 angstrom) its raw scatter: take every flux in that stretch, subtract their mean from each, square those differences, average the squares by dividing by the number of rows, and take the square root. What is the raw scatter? 0.38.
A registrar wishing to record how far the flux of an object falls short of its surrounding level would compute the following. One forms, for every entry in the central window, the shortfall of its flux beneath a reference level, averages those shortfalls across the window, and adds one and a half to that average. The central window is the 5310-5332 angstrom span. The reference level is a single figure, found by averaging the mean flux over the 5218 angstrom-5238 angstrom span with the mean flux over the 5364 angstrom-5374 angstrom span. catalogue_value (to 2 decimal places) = 1.00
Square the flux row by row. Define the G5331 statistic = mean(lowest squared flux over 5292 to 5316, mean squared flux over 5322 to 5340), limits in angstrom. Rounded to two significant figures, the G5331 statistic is 72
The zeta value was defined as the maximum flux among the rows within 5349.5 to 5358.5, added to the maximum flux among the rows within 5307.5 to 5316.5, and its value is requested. 18.8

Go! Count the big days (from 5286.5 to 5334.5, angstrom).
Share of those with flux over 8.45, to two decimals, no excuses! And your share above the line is 0.75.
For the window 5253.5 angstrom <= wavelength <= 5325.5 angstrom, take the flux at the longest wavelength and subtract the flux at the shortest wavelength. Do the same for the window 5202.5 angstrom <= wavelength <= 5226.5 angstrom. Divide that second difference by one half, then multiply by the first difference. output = 3.3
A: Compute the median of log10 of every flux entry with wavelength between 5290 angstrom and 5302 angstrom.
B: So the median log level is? 0.95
